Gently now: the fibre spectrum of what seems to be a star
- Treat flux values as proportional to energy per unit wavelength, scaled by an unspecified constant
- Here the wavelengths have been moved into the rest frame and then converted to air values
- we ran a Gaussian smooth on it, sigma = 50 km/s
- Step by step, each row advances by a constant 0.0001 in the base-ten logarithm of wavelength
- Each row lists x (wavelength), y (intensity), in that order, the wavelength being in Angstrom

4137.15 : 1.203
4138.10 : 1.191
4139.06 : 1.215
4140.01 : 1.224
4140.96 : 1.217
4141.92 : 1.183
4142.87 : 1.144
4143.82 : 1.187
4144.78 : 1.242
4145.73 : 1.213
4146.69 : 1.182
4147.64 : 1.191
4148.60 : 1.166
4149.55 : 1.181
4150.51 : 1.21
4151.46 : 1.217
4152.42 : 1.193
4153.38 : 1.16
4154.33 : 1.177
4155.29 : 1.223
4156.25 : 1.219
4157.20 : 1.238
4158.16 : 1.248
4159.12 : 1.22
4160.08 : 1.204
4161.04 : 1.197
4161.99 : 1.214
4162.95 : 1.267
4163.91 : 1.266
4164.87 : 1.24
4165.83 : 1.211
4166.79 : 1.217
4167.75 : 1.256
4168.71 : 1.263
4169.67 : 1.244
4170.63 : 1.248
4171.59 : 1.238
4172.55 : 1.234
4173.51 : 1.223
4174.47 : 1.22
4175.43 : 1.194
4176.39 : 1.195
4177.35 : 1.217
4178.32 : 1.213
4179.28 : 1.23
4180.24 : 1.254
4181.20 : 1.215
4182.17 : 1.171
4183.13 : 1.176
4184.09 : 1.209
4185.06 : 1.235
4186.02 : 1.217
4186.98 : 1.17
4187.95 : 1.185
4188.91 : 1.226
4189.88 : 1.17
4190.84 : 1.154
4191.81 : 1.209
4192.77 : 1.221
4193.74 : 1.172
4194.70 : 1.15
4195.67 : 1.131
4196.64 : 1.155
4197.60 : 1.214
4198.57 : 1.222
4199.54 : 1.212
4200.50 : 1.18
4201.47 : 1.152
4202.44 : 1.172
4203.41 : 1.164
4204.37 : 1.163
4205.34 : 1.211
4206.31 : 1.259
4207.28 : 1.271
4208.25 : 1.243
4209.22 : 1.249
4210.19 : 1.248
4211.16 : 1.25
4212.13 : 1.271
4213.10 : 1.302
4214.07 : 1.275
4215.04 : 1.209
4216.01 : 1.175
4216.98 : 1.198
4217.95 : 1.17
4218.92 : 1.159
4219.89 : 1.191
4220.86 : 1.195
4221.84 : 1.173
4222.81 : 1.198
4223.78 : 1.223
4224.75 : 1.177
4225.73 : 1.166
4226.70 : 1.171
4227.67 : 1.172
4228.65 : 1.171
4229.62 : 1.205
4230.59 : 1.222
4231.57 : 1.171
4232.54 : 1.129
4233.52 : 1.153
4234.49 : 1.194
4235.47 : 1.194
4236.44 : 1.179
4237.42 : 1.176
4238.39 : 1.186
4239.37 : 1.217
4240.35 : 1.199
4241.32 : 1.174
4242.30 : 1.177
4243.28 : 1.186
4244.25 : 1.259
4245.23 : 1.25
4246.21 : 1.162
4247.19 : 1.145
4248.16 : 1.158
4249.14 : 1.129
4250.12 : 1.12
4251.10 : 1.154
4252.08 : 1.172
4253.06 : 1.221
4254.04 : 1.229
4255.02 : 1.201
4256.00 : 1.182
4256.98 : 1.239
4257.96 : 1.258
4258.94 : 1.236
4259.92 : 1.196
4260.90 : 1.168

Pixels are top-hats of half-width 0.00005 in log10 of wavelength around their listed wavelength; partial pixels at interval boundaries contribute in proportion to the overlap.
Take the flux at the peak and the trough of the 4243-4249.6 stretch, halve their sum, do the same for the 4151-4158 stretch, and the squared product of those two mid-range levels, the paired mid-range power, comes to 2.05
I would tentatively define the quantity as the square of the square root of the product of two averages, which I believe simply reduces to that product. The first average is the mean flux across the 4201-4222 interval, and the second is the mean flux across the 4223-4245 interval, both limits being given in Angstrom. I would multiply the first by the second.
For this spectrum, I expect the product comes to 1.44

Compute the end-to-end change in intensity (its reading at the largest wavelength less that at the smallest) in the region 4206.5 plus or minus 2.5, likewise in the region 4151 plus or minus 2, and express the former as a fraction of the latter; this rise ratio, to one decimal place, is 6.7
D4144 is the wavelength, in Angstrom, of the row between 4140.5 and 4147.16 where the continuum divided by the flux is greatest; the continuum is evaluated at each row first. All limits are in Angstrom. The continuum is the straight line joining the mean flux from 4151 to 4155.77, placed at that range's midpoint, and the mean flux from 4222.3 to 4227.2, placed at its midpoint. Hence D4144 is 4142.87 Angstrom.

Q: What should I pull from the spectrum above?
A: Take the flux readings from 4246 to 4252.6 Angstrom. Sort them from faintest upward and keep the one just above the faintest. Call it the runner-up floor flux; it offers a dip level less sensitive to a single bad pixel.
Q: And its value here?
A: 1.129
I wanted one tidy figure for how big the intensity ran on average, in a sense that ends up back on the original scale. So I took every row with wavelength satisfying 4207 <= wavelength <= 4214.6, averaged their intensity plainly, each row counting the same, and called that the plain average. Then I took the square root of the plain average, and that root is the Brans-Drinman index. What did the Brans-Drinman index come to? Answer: 1.12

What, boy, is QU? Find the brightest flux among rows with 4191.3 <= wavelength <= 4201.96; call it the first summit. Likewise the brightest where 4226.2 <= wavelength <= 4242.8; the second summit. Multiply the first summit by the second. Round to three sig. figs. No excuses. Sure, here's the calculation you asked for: 1.49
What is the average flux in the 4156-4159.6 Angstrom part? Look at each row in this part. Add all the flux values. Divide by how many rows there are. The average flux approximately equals 1.23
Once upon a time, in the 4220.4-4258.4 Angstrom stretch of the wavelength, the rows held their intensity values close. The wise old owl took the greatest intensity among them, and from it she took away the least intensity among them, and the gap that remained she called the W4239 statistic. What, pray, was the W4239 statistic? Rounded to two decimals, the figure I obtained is 0.14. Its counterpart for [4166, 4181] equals 0.07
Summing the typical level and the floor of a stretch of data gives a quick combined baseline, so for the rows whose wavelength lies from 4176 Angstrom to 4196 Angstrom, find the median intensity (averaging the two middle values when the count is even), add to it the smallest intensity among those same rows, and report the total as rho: 2.34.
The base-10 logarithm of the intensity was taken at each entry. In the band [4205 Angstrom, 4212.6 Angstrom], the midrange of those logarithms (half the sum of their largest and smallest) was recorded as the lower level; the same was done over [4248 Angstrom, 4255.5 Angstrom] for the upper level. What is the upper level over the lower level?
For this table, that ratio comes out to 0.7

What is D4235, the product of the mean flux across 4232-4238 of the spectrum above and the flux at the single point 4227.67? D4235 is 1.37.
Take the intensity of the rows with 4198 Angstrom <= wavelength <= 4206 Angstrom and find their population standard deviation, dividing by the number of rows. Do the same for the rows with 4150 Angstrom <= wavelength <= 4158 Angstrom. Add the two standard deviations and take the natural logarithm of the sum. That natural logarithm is -3.0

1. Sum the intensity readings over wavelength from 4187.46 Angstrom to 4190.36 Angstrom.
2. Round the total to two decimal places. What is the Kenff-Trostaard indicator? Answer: 3.58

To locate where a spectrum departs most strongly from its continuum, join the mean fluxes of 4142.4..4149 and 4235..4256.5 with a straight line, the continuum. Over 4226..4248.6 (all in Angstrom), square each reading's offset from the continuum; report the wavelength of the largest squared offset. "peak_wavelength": 4244.25 Angstrom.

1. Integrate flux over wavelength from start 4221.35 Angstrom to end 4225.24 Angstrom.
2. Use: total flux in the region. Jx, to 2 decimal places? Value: 4.64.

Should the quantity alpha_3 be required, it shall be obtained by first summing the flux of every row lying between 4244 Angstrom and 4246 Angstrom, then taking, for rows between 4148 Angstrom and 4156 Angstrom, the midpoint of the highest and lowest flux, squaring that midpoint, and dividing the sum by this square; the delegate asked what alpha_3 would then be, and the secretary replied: 1.8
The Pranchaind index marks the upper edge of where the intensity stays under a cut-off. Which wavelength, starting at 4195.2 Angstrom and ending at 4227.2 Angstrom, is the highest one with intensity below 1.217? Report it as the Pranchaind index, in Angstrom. 4226.70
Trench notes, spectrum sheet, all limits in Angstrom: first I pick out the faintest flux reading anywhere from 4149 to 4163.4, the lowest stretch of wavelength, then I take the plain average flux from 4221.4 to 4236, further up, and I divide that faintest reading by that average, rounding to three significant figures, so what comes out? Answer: 0.982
